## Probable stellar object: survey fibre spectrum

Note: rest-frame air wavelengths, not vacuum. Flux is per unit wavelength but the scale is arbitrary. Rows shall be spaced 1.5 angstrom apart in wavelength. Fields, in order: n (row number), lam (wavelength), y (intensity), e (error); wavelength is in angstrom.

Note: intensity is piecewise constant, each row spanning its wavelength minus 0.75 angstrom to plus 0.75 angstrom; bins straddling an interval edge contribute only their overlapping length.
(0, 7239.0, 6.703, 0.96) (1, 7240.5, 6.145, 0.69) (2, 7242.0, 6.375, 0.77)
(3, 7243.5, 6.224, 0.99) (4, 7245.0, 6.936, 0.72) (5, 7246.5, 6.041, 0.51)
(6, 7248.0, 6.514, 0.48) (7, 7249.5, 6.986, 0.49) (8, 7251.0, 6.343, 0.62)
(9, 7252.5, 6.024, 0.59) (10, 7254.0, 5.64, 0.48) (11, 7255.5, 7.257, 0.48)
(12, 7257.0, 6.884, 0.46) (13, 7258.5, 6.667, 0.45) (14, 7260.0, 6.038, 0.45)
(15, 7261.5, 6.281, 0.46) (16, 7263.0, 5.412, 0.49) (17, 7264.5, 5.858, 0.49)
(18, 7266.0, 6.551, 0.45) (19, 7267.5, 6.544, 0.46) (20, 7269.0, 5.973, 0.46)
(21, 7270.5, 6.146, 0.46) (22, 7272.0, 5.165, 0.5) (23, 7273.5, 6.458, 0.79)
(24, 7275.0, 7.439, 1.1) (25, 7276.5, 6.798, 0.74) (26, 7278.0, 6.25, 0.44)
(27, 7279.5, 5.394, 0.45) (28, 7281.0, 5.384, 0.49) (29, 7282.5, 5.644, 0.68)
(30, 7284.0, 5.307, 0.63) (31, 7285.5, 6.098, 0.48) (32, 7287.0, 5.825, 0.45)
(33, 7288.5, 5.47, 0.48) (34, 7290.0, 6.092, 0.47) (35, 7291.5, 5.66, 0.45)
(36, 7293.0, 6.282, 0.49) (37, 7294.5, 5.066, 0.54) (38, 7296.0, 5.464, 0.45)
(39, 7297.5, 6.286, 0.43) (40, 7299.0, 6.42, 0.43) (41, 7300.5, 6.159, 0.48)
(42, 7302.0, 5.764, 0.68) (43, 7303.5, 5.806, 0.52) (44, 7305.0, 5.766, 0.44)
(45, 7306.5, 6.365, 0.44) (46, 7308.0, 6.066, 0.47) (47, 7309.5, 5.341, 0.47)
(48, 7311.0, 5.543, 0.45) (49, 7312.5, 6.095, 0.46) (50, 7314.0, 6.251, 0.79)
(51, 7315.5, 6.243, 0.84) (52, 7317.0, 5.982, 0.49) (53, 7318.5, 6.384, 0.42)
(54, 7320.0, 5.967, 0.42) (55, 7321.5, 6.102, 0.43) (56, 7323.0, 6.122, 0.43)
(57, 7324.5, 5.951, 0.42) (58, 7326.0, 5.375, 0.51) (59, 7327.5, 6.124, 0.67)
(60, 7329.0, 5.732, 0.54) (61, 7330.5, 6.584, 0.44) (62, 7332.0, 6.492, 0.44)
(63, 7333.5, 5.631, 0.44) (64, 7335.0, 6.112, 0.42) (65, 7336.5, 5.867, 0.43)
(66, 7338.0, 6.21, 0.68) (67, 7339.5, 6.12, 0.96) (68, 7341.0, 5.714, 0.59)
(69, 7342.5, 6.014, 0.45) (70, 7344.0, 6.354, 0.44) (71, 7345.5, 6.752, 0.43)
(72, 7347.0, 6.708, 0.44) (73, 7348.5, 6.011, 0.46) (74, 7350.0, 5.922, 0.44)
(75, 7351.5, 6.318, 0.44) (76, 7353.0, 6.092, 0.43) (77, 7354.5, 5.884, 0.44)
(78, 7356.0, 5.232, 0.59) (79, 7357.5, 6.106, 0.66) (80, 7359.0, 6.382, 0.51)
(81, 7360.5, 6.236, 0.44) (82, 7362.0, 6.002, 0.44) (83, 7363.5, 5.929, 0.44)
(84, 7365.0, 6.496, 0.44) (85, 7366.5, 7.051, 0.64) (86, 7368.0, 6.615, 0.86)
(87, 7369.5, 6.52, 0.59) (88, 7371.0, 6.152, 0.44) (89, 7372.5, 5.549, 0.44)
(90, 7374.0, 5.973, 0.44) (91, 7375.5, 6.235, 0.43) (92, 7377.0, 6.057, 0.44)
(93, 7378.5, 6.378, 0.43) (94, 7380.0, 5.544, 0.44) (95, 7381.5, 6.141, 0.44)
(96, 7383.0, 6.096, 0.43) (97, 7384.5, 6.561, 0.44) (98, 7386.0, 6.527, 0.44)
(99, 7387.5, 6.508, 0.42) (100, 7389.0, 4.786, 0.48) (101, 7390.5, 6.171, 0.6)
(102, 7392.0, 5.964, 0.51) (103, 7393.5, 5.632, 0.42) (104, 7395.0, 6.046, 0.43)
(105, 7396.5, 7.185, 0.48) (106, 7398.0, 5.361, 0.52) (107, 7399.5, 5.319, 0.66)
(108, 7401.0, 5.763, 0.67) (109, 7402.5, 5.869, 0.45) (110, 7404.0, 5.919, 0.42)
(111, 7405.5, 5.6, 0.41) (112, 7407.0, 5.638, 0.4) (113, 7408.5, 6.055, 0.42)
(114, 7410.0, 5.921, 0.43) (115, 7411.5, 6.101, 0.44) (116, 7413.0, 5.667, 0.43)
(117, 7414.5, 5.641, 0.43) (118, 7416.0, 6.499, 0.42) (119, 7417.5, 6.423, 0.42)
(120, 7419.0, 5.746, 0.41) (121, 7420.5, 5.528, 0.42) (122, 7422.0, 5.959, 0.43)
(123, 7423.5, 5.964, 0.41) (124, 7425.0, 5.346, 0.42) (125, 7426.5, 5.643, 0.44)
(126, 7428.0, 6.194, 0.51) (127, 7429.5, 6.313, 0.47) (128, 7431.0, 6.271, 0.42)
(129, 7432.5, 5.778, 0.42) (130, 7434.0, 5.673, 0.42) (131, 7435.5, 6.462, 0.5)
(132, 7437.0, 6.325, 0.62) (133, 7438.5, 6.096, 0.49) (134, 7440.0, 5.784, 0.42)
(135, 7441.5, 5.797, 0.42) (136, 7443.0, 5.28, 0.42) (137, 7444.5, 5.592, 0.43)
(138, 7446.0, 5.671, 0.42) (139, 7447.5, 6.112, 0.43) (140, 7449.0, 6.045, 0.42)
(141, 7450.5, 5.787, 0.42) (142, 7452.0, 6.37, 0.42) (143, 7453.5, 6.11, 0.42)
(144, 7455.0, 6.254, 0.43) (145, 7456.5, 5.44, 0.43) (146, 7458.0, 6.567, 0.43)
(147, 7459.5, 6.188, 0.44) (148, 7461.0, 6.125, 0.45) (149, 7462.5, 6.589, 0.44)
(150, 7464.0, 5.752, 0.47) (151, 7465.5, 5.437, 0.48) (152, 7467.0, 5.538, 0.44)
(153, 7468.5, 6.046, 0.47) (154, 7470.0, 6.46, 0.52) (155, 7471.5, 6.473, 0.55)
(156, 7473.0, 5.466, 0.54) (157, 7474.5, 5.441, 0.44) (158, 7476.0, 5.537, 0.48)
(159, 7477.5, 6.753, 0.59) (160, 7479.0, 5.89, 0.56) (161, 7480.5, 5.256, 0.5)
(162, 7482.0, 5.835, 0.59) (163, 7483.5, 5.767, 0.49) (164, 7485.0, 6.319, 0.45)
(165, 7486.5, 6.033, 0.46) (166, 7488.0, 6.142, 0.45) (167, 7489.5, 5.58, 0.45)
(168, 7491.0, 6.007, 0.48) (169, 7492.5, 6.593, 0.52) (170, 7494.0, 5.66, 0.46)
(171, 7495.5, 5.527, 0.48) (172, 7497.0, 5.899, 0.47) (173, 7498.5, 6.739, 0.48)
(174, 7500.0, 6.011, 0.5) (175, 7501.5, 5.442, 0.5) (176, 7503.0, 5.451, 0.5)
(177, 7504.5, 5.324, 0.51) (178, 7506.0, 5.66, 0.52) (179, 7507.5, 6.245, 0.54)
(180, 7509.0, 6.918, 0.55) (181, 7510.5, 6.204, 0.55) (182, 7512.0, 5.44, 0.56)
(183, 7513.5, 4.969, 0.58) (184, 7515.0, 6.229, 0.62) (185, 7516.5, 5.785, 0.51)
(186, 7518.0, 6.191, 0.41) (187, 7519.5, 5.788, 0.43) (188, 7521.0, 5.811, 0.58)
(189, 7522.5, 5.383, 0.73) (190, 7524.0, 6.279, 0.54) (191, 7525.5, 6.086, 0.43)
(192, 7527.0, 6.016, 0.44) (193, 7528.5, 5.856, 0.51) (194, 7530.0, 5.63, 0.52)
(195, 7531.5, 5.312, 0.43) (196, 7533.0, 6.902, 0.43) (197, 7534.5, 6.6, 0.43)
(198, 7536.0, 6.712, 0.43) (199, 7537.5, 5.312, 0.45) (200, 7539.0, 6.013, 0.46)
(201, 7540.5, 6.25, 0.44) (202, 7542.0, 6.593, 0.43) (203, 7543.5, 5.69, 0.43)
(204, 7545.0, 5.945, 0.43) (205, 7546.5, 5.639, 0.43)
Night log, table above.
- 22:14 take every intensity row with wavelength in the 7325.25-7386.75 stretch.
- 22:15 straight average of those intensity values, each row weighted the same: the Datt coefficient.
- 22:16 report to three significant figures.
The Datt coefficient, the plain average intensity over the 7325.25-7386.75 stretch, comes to 6.14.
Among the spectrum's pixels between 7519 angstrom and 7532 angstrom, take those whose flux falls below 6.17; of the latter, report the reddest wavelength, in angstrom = 7531.5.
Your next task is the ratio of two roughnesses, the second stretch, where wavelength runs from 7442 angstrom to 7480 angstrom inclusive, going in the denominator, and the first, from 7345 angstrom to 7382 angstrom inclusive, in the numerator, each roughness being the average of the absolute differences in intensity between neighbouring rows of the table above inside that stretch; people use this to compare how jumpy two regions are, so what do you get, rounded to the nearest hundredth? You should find 0.88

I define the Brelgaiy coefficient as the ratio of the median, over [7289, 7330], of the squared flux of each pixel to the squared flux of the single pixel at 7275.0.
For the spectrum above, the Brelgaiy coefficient 0.66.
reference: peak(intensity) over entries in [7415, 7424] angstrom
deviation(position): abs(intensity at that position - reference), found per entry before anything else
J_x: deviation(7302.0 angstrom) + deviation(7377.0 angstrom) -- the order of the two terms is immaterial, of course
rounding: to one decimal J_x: 1.2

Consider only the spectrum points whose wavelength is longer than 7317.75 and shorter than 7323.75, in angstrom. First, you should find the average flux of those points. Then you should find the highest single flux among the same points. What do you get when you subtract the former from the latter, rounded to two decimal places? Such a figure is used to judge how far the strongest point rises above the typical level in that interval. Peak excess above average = 0.24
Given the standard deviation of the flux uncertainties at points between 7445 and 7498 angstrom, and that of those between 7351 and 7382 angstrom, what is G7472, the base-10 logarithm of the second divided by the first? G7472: 0.36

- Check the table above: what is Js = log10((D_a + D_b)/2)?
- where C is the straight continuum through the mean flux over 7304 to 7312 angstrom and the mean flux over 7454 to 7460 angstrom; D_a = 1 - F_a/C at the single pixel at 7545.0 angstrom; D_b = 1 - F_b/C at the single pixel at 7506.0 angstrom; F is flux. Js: -1.15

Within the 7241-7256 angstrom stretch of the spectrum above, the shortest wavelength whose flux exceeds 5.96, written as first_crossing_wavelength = 7242.0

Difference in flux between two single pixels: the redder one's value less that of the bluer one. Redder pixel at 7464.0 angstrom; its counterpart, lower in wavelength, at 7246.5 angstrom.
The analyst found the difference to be -0.3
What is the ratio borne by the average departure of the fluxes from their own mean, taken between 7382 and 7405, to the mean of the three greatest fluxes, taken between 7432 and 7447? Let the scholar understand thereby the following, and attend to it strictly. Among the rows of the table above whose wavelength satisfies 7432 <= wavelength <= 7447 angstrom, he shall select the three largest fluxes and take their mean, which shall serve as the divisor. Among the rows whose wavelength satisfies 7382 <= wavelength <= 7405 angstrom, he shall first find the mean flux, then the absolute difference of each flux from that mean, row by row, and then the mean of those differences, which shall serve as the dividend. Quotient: 0.068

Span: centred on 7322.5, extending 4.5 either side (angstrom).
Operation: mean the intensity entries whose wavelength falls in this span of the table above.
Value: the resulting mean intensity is 5.98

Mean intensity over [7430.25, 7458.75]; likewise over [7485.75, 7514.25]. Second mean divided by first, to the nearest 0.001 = 0.986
